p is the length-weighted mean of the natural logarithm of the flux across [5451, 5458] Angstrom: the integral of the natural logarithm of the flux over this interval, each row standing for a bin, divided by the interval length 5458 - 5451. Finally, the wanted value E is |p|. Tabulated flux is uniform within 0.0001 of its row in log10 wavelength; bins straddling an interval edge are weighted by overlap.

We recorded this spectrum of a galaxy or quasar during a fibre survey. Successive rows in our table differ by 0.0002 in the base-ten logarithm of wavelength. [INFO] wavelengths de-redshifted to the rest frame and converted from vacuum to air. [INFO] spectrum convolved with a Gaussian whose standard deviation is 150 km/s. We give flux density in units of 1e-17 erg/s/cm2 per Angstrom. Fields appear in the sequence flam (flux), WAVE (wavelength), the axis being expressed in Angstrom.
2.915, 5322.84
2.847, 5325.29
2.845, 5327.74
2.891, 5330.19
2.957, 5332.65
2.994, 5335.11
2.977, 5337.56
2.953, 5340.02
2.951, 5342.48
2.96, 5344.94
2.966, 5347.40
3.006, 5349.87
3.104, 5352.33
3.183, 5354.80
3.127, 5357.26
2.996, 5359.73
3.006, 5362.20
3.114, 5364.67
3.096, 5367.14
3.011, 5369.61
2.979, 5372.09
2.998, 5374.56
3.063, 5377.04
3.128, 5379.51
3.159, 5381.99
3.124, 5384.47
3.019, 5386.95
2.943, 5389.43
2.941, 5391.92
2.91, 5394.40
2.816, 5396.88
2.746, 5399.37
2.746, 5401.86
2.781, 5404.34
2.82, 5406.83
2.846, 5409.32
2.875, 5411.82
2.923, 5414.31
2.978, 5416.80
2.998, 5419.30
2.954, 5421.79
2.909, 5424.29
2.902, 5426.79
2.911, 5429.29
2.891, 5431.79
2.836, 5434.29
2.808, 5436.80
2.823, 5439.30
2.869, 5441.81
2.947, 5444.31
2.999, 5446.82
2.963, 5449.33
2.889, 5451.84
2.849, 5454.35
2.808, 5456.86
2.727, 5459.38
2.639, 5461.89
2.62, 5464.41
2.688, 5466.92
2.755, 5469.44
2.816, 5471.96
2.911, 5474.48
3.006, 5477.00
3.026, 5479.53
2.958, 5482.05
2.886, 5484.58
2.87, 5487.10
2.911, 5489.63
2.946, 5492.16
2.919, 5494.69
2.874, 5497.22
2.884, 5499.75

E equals 1.05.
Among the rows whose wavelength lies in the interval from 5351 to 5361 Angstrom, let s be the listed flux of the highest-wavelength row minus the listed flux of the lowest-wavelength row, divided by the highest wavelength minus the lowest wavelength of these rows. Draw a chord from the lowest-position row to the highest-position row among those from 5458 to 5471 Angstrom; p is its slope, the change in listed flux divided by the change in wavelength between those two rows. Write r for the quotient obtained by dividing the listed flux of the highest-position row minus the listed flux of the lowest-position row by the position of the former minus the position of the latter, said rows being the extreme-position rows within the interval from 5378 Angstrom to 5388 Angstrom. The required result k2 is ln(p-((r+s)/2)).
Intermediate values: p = 0.003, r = -0.015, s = -0.015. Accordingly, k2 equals -4.05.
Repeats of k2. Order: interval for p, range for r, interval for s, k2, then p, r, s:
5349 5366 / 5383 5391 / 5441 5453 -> -3.71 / 0.007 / -0.036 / 0.002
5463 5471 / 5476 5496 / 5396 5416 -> -3.64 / 0.027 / -0.005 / 0.006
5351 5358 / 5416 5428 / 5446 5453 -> -3.94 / 0.005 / -0.008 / -0.022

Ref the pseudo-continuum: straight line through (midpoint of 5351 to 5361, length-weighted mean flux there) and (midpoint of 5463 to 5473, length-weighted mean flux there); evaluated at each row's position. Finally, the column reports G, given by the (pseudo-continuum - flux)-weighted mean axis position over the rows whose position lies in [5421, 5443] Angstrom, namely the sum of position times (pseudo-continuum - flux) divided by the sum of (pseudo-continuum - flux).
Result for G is 5429.2 Angstrom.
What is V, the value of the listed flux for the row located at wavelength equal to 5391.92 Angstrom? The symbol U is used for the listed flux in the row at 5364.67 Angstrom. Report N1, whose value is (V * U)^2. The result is 84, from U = 3.114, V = 2.941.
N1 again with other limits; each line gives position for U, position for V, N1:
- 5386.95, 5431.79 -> 76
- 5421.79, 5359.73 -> 78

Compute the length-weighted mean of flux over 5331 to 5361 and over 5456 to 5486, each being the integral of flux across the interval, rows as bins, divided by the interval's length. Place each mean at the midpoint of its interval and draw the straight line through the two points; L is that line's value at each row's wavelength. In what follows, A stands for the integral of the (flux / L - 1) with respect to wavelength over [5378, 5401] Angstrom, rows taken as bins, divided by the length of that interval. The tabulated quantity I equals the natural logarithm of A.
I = -4.7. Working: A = 0.009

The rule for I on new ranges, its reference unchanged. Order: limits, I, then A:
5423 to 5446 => -6.8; 0.001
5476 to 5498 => -3.0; 0.049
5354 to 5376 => -3.7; 0.024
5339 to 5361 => -4.9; 0.007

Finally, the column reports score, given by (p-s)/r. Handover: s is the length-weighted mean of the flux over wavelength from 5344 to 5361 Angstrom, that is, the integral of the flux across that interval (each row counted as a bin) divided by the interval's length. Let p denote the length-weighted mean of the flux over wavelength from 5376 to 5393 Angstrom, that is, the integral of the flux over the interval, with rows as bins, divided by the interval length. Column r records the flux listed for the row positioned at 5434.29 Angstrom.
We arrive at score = 0.00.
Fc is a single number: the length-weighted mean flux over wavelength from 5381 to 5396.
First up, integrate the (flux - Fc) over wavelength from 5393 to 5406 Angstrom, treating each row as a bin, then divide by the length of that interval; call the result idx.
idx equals -0.21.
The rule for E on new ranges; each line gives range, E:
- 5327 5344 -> 1.08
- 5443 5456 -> 1.07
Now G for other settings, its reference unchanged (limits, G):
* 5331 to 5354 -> 5340.6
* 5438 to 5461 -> 5448.3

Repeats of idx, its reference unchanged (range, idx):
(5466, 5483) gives -0.13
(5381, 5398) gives -0.02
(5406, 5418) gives -0.12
